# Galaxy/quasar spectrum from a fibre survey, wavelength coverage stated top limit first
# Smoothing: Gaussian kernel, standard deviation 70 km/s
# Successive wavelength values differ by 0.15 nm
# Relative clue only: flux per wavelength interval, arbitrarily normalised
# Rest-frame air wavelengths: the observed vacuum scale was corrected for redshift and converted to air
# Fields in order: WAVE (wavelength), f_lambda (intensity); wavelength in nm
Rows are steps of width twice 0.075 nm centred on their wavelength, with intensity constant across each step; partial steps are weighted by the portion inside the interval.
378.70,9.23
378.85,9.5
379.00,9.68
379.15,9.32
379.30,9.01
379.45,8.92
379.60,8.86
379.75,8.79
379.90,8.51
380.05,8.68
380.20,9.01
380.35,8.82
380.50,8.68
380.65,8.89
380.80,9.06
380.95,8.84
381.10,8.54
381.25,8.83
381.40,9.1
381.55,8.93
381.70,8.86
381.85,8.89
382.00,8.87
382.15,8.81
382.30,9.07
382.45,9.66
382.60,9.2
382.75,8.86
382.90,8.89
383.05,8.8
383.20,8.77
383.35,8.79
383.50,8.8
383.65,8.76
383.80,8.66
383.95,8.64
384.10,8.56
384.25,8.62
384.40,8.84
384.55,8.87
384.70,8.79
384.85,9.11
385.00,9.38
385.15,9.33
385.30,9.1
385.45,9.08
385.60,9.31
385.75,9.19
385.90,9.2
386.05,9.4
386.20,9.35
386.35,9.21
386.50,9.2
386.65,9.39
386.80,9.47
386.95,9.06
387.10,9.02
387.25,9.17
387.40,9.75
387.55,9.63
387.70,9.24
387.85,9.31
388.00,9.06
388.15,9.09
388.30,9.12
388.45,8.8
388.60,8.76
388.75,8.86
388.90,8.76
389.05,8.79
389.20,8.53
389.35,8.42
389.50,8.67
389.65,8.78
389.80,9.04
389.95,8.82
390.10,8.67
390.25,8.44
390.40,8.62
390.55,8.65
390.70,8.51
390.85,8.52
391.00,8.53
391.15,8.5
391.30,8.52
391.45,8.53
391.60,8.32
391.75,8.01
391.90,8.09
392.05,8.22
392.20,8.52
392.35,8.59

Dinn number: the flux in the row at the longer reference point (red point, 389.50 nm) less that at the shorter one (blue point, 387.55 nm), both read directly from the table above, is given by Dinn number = -1.0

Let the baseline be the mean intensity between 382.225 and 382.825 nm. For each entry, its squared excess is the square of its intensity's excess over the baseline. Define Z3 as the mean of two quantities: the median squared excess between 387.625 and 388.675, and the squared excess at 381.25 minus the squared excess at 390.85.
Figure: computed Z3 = -0.16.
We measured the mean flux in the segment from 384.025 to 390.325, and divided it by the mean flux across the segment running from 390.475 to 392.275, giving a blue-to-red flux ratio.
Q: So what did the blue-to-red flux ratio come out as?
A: 1.07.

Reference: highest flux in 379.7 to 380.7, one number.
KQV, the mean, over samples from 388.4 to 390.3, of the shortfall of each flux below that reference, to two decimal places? 0.29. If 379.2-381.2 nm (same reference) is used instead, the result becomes 0.19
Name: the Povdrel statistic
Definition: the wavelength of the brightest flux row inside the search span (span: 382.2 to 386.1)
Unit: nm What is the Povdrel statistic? 382.45 nm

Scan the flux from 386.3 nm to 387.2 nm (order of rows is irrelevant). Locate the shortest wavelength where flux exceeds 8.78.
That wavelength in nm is 386.35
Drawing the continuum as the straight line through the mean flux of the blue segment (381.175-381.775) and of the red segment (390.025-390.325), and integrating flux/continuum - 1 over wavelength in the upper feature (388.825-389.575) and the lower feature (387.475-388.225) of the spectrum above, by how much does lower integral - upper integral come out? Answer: 0.05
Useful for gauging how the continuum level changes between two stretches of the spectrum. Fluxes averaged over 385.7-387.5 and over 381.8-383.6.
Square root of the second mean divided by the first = 0.98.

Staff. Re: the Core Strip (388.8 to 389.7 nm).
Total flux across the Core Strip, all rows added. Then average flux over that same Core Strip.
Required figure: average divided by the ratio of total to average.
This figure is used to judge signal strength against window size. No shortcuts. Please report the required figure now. 1.4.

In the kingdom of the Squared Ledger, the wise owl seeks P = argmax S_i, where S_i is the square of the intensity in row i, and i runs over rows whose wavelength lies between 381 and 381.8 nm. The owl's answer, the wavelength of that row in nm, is 381.40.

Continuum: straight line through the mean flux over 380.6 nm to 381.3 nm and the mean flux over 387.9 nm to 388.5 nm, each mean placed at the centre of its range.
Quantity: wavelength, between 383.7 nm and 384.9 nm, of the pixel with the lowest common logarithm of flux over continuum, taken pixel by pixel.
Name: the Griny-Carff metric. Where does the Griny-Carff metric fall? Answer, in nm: 384.10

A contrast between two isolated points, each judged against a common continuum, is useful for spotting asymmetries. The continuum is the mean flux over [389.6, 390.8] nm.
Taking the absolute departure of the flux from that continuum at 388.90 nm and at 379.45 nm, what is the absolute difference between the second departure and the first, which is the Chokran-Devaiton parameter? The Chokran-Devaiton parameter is 0.16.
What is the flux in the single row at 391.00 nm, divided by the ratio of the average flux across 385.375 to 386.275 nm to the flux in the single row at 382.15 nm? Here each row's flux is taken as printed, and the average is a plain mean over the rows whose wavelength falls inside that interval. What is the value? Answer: 8.1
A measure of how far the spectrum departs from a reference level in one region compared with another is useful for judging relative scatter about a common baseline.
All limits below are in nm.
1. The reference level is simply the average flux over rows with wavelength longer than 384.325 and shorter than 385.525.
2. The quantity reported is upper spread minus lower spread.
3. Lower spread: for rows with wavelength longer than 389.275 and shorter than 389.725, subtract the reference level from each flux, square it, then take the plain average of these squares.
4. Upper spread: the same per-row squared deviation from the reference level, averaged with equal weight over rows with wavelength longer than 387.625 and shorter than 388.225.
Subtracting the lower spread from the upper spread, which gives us -0.19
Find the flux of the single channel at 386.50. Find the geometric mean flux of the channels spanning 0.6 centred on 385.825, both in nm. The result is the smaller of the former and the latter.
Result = 9.20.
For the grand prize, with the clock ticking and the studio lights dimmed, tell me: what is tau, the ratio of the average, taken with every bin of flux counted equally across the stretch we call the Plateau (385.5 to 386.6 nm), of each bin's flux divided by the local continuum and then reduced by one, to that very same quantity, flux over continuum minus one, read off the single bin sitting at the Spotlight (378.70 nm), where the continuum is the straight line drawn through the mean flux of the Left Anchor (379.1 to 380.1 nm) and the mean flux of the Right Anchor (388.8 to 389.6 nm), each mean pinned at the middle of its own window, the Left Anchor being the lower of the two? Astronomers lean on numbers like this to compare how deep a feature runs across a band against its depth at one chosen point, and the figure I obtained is 2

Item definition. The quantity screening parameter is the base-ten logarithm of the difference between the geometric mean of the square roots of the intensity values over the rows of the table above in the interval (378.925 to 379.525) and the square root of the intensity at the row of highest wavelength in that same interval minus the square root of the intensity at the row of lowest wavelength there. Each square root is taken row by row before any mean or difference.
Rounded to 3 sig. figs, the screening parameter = 0.500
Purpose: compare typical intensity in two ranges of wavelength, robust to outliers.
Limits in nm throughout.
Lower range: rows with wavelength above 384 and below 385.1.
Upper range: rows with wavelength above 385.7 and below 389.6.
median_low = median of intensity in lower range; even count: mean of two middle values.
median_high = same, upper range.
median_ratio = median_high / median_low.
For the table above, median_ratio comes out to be 1.03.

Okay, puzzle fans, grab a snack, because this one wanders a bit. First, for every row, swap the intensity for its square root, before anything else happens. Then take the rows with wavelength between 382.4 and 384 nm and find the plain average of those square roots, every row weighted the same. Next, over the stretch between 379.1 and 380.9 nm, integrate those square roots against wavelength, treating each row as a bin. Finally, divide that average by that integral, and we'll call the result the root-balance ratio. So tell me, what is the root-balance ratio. 0.56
